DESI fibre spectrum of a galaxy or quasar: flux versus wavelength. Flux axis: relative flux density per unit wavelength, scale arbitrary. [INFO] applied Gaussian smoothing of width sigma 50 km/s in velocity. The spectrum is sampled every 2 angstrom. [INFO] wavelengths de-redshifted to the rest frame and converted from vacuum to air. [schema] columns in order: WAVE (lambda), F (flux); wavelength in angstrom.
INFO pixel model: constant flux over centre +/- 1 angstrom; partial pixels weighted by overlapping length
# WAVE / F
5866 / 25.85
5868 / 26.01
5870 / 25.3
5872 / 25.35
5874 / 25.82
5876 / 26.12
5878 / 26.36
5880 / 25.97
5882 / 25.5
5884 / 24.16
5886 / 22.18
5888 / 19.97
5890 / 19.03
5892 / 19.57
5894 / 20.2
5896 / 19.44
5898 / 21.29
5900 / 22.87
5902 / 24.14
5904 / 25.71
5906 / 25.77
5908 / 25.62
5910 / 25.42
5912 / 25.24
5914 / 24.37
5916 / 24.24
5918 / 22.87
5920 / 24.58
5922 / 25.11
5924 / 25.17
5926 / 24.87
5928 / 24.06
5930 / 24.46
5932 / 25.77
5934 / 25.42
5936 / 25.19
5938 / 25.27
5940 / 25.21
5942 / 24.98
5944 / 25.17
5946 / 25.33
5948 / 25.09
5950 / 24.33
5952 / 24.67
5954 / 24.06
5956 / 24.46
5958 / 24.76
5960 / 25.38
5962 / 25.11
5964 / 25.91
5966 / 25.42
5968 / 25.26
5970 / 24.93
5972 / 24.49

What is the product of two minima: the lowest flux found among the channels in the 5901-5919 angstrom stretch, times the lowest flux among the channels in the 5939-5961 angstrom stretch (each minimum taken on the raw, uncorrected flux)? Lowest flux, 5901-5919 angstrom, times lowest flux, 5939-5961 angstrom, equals 550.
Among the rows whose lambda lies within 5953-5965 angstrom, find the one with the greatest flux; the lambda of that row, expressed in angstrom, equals 5964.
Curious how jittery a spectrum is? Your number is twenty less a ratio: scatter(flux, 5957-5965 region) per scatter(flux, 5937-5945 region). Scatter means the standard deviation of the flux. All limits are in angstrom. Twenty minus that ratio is 16.13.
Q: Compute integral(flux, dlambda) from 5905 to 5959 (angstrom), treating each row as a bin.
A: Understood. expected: 1343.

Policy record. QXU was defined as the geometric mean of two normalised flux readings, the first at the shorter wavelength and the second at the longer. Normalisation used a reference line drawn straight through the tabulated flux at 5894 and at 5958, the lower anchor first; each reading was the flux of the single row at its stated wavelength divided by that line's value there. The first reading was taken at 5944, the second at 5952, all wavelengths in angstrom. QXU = 1.04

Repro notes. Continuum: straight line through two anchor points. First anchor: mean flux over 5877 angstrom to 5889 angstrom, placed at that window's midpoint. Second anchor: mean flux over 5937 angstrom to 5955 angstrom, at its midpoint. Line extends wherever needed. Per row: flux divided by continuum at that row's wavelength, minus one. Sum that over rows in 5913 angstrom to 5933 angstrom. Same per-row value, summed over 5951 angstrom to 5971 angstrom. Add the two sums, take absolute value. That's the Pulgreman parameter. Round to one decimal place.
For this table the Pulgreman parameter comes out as 0.1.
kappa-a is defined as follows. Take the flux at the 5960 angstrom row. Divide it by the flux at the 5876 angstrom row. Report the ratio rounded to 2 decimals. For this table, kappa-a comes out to 0.97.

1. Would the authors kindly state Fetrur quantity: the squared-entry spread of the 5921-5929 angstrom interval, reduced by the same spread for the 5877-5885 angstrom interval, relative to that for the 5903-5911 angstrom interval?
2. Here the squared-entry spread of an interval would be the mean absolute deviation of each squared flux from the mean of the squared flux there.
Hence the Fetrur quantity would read -2.8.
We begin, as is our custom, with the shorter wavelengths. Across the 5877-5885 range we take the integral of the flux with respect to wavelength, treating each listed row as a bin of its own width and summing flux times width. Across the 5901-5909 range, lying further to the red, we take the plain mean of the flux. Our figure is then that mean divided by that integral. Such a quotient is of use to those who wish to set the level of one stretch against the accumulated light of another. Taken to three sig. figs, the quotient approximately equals 0.124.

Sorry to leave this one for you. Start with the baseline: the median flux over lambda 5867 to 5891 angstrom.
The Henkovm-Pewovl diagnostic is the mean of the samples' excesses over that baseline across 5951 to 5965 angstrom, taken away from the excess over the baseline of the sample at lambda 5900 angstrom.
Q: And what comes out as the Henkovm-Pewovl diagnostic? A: -2.0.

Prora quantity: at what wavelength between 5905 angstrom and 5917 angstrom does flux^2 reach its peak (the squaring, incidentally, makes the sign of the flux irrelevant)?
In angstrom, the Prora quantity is 5906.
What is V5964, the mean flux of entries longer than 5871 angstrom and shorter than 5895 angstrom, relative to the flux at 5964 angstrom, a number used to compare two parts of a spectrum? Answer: 0.90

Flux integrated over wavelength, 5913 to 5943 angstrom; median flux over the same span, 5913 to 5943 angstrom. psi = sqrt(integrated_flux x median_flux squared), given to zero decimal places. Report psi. 681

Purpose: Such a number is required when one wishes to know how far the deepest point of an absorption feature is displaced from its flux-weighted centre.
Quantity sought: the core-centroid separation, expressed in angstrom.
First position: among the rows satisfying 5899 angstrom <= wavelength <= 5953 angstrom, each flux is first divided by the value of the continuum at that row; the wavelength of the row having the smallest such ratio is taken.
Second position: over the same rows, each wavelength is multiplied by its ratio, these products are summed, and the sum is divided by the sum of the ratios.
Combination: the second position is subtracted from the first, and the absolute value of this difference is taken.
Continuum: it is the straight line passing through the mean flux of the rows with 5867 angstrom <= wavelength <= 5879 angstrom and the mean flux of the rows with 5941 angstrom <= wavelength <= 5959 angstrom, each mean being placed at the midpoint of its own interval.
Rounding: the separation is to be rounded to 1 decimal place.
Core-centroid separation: 26.2 angstrom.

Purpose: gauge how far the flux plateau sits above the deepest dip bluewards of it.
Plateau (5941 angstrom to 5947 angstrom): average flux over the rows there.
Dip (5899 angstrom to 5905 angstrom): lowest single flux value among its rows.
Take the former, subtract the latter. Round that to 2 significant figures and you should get 2.3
